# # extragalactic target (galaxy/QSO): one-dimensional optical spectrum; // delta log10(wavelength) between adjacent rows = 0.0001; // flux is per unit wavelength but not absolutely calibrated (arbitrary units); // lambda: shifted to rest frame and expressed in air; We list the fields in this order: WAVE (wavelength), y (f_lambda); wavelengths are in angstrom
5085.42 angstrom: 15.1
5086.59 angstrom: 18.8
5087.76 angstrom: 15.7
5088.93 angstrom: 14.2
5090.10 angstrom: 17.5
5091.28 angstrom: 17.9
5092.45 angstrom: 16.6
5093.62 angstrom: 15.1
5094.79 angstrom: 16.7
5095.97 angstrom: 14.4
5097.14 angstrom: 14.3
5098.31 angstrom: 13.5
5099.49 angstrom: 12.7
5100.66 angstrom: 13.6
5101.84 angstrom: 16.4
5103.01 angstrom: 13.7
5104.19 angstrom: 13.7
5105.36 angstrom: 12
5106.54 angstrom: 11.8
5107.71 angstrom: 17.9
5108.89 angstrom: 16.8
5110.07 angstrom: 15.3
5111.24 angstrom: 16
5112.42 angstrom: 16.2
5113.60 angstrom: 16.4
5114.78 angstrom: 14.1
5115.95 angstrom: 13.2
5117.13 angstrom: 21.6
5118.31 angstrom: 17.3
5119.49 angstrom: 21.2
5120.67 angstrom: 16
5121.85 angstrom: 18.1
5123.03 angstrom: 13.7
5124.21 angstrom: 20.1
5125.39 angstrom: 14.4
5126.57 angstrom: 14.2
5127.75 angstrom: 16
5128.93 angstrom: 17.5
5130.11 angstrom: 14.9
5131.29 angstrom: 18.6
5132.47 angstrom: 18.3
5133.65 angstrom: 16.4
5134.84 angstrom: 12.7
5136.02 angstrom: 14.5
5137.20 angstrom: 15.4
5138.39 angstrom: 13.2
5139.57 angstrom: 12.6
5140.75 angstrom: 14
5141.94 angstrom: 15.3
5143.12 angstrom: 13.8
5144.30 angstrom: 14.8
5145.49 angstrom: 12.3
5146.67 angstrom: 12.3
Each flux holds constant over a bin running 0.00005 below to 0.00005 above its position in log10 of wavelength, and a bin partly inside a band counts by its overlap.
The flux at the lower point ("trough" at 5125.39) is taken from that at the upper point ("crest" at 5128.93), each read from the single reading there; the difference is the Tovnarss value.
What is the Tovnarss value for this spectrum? 3.1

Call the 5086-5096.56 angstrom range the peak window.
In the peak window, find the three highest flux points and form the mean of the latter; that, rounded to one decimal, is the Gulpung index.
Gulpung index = 18.1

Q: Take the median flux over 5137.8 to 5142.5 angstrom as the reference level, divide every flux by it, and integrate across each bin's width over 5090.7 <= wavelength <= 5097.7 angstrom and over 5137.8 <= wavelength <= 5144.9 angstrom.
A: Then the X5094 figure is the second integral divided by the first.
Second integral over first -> 0.89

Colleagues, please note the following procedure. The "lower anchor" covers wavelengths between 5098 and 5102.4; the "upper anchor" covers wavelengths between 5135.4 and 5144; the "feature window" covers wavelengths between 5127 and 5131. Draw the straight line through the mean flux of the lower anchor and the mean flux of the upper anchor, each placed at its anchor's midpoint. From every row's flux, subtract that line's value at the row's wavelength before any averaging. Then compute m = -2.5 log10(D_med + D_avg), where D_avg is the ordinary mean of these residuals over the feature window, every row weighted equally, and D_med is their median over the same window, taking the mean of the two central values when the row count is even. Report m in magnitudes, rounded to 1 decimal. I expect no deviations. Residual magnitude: -1.5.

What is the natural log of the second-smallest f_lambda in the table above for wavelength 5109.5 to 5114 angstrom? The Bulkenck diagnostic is 2.77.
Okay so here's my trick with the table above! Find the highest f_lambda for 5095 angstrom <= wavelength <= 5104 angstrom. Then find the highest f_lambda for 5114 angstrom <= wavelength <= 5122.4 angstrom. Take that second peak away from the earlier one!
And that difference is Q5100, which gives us -5.2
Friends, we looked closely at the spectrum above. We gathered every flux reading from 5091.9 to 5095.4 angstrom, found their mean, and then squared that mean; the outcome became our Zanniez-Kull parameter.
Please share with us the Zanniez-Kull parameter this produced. 260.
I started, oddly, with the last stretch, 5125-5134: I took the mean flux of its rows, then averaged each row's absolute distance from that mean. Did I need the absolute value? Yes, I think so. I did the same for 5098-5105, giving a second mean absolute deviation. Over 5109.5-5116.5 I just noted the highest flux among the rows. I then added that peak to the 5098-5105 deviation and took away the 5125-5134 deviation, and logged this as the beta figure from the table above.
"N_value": 15.8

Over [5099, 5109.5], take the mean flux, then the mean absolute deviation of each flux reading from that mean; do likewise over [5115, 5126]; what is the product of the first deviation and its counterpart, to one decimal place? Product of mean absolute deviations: 4.8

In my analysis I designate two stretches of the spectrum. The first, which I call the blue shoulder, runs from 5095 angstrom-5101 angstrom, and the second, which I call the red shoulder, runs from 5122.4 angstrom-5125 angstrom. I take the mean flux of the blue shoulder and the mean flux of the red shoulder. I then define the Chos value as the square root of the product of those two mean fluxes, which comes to 15.2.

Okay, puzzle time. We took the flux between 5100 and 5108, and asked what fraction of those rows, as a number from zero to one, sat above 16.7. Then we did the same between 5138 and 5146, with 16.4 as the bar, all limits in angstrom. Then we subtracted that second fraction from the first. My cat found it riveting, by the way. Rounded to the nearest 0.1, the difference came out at 0.1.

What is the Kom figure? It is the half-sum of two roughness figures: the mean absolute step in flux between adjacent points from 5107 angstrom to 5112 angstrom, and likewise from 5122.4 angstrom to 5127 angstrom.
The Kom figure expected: 2.6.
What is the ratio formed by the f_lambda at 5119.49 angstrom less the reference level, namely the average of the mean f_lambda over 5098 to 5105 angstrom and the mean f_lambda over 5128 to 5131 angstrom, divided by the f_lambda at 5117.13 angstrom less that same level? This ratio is 0.9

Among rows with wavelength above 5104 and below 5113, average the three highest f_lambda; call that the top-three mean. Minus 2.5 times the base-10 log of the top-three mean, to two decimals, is -3.07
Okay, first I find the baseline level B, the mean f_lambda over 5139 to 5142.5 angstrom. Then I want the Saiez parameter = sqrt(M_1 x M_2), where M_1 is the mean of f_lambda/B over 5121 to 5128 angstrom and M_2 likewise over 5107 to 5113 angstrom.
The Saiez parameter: 1.16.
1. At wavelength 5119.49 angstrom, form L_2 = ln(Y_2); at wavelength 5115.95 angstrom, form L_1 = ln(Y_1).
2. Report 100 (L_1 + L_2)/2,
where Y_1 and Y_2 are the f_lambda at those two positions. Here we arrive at 282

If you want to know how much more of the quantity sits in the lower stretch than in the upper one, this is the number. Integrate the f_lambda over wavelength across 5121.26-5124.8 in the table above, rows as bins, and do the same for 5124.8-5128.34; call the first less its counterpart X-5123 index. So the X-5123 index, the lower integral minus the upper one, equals 9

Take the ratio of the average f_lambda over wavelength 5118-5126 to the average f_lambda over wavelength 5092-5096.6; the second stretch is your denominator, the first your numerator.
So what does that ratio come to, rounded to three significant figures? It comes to 1.10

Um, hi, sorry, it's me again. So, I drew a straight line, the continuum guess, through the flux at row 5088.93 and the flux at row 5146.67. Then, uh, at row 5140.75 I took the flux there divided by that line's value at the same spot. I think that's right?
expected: 1.12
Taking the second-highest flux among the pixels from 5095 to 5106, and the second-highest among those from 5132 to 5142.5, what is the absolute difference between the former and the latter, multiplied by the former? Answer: 29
